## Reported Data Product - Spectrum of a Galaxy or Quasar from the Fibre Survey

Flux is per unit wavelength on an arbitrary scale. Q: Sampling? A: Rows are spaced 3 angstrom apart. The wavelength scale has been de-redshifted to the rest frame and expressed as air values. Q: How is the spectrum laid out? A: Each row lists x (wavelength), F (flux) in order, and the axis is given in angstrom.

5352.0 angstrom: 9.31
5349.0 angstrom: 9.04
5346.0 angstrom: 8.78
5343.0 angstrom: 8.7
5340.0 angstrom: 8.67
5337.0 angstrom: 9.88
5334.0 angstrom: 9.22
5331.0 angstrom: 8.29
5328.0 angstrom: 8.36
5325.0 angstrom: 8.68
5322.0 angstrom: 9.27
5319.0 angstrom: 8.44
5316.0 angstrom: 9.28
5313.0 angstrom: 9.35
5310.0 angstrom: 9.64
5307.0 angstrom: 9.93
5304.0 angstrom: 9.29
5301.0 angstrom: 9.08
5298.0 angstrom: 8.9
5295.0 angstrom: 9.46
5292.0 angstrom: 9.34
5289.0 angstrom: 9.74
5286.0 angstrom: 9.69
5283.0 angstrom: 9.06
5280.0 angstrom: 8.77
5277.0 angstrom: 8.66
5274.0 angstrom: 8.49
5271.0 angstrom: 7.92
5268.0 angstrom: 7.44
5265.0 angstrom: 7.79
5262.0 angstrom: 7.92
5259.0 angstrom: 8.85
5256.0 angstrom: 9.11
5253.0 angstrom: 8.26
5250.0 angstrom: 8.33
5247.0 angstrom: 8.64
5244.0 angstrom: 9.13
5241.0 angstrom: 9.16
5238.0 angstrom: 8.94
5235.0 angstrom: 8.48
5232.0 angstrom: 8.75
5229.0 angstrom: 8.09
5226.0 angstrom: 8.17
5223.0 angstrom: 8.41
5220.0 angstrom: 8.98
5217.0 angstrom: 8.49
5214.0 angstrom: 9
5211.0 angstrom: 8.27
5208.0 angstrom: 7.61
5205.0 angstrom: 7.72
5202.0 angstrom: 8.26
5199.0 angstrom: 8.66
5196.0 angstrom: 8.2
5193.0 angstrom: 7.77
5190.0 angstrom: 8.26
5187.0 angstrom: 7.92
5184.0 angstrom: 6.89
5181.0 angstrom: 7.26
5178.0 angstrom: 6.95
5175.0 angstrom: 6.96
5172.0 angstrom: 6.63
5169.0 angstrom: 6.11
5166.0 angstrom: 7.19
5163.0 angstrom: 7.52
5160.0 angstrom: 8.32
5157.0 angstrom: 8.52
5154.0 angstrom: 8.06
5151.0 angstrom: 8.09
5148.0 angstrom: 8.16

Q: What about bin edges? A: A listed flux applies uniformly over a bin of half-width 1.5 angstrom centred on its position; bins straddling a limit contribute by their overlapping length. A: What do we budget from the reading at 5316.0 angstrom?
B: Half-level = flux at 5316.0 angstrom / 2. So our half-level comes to 4.6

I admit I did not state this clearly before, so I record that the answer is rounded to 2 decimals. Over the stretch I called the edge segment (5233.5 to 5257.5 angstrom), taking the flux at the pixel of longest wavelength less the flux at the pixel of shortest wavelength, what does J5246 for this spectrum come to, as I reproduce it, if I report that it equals 0.63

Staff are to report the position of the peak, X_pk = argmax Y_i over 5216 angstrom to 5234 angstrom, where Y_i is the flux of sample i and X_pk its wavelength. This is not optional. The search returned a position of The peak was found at 5220.0 angstrom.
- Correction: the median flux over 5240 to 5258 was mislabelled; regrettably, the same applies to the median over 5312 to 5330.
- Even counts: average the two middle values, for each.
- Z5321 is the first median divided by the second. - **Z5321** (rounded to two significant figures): 0.99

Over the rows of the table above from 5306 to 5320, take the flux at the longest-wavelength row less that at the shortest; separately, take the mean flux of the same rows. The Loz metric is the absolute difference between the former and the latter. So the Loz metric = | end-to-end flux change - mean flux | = 10.8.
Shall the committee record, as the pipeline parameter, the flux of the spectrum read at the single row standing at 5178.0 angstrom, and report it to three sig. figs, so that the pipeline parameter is 6.95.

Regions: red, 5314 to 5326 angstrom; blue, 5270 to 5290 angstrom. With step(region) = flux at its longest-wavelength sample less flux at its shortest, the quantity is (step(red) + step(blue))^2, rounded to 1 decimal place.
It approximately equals 1.5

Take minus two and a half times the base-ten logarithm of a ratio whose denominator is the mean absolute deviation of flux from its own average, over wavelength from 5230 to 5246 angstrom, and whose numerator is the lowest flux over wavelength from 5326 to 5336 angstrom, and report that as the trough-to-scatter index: -3.9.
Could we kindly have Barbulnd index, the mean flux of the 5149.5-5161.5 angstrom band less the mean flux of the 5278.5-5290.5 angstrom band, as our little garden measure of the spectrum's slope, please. -1.1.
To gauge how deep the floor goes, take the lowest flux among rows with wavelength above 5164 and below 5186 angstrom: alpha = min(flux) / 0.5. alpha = 12.2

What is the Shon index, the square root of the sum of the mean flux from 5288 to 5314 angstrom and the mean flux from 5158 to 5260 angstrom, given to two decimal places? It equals 4.18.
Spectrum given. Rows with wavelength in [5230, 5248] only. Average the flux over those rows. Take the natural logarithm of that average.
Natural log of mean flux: 2.18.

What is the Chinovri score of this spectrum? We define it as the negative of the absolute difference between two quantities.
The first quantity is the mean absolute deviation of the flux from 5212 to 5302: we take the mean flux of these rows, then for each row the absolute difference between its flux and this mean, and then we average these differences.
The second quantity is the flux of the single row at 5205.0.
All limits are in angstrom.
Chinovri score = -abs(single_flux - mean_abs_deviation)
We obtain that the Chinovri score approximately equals -7.3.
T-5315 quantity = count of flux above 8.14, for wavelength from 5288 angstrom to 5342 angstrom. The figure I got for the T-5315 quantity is 18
